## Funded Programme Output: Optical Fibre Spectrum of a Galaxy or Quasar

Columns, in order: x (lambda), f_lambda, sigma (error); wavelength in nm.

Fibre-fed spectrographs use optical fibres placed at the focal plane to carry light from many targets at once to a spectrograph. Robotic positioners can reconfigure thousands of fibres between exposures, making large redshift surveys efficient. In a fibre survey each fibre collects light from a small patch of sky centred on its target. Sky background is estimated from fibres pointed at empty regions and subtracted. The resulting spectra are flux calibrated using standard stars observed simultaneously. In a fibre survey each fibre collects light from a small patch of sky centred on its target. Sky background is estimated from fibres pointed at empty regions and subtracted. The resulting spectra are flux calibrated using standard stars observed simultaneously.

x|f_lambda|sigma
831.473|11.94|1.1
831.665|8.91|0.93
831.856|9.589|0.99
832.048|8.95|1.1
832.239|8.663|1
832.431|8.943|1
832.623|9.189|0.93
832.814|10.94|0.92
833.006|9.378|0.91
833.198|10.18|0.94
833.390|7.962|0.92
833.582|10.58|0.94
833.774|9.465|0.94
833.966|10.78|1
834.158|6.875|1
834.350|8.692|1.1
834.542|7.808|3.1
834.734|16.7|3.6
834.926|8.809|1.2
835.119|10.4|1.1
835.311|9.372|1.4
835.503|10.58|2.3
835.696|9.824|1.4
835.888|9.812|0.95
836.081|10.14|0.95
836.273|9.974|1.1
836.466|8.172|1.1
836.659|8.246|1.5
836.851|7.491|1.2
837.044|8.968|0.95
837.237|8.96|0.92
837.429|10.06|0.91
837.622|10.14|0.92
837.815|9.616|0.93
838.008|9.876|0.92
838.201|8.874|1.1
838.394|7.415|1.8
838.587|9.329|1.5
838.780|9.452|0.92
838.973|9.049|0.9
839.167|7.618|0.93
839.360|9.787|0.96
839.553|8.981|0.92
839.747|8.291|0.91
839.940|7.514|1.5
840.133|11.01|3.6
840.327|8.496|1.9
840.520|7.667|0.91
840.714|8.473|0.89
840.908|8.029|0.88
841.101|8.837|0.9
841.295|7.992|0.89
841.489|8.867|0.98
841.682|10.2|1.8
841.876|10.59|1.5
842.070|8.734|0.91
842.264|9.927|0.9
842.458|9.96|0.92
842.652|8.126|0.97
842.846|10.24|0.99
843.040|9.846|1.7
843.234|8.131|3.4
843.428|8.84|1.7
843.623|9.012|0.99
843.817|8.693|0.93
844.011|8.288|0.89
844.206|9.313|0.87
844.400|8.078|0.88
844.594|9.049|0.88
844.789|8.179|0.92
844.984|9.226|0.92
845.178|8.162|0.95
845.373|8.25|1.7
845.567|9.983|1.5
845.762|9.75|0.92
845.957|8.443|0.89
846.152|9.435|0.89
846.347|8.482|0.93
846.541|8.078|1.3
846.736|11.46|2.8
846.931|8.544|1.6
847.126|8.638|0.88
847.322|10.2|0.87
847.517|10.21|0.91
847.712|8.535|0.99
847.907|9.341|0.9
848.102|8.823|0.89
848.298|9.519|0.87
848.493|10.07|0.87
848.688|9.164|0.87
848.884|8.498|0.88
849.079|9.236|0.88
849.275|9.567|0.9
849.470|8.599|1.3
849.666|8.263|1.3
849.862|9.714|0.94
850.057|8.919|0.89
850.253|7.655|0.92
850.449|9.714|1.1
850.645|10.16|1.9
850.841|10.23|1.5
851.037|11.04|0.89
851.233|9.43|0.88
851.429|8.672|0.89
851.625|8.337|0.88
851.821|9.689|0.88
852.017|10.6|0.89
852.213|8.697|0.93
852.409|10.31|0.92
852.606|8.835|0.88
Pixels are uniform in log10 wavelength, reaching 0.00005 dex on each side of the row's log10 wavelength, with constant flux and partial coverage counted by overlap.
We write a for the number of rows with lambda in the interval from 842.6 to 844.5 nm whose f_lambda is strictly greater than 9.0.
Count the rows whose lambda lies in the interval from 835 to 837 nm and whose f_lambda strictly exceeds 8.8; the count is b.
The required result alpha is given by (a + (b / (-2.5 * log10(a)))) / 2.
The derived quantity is -0.3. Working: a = 4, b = 7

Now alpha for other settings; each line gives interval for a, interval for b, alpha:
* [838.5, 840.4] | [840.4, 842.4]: 1.1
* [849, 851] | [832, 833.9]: 0.9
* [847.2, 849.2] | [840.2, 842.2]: 2.6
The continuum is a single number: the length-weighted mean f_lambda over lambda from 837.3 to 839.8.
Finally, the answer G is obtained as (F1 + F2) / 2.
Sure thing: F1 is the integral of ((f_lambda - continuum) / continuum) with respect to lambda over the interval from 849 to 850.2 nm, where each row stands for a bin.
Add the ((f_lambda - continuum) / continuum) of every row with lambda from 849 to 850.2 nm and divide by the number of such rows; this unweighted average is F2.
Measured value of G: -0.01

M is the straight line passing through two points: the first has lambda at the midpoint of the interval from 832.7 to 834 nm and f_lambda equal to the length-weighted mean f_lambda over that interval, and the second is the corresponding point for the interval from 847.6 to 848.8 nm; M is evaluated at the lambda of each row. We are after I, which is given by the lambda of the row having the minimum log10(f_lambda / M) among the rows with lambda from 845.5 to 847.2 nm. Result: 846.541 nm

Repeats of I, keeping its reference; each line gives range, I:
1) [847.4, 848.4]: 847.712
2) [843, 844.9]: 844.400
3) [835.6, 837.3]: 836.851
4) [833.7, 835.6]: 834.158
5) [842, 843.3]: 842.652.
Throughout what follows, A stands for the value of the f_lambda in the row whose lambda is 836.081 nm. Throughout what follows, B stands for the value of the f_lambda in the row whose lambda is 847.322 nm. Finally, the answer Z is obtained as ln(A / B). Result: -0.01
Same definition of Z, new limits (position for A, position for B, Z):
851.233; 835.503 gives -0.12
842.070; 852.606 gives -0.01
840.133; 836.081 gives 0.08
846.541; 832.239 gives -0.07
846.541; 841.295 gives 0.01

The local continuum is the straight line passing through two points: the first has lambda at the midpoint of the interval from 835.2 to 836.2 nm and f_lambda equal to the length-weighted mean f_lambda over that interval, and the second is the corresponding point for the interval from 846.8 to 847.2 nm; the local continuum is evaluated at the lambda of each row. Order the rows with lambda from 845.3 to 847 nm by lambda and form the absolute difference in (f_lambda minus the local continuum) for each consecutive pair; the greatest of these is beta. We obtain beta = 3.4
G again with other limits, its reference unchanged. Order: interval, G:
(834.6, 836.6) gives 0.20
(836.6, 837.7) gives -0.02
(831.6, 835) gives 0.11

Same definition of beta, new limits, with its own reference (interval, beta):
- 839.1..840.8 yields 3.5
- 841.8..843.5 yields 2.1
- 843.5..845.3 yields 1.2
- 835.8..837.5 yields 1.8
